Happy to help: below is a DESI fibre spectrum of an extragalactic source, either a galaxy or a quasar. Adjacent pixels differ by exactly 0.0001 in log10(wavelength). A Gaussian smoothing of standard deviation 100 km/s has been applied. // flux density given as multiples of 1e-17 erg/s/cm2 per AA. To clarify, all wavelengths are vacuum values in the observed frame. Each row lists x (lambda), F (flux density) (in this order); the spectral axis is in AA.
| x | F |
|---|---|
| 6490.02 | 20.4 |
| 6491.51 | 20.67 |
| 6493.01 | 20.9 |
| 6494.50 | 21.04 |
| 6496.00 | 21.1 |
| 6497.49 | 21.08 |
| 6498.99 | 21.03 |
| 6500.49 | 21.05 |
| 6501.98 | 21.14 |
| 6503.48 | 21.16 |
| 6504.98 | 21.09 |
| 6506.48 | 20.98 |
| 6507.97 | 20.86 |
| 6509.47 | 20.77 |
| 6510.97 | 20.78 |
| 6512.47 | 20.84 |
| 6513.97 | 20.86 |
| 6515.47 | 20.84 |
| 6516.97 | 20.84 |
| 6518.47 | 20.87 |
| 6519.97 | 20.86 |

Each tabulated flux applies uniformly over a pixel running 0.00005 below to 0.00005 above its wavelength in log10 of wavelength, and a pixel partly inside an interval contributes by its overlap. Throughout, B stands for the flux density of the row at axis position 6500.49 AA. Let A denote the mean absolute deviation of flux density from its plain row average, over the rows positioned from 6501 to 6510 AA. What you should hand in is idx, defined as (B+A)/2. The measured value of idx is 10.6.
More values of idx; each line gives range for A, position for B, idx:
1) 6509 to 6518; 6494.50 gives 10.5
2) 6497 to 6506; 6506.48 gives 10.5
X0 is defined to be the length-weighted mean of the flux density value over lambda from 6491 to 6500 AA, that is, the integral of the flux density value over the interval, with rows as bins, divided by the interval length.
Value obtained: 21.0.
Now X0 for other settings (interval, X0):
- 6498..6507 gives 21.1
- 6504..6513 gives 20.9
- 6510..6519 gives 20.8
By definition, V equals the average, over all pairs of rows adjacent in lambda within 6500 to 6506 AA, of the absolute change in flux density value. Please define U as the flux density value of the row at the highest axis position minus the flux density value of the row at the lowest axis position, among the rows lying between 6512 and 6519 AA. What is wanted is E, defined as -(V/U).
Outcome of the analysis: -2.0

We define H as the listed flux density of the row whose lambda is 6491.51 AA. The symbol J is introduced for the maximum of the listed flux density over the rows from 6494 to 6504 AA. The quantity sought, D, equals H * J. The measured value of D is 437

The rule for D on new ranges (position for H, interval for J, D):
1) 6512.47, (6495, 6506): 441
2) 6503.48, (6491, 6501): 446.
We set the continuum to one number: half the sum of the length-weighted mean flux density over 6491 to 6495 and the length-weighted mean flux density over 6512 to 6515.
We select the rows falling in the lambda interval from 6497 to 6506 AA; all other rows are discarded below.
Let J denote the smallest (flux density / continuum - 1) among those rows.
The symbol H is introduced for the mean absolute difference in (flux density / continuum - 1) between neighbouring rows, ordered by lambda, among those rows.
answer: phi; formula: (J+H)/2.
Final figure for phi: 0.005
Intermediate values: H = 0.0024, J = 0.008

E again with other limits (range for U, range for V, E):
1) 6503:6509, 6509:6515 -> 0.1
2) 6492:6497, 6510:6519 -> -0.1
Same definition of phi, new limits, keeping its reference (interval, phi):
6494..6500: 0.005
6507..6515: -0.001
